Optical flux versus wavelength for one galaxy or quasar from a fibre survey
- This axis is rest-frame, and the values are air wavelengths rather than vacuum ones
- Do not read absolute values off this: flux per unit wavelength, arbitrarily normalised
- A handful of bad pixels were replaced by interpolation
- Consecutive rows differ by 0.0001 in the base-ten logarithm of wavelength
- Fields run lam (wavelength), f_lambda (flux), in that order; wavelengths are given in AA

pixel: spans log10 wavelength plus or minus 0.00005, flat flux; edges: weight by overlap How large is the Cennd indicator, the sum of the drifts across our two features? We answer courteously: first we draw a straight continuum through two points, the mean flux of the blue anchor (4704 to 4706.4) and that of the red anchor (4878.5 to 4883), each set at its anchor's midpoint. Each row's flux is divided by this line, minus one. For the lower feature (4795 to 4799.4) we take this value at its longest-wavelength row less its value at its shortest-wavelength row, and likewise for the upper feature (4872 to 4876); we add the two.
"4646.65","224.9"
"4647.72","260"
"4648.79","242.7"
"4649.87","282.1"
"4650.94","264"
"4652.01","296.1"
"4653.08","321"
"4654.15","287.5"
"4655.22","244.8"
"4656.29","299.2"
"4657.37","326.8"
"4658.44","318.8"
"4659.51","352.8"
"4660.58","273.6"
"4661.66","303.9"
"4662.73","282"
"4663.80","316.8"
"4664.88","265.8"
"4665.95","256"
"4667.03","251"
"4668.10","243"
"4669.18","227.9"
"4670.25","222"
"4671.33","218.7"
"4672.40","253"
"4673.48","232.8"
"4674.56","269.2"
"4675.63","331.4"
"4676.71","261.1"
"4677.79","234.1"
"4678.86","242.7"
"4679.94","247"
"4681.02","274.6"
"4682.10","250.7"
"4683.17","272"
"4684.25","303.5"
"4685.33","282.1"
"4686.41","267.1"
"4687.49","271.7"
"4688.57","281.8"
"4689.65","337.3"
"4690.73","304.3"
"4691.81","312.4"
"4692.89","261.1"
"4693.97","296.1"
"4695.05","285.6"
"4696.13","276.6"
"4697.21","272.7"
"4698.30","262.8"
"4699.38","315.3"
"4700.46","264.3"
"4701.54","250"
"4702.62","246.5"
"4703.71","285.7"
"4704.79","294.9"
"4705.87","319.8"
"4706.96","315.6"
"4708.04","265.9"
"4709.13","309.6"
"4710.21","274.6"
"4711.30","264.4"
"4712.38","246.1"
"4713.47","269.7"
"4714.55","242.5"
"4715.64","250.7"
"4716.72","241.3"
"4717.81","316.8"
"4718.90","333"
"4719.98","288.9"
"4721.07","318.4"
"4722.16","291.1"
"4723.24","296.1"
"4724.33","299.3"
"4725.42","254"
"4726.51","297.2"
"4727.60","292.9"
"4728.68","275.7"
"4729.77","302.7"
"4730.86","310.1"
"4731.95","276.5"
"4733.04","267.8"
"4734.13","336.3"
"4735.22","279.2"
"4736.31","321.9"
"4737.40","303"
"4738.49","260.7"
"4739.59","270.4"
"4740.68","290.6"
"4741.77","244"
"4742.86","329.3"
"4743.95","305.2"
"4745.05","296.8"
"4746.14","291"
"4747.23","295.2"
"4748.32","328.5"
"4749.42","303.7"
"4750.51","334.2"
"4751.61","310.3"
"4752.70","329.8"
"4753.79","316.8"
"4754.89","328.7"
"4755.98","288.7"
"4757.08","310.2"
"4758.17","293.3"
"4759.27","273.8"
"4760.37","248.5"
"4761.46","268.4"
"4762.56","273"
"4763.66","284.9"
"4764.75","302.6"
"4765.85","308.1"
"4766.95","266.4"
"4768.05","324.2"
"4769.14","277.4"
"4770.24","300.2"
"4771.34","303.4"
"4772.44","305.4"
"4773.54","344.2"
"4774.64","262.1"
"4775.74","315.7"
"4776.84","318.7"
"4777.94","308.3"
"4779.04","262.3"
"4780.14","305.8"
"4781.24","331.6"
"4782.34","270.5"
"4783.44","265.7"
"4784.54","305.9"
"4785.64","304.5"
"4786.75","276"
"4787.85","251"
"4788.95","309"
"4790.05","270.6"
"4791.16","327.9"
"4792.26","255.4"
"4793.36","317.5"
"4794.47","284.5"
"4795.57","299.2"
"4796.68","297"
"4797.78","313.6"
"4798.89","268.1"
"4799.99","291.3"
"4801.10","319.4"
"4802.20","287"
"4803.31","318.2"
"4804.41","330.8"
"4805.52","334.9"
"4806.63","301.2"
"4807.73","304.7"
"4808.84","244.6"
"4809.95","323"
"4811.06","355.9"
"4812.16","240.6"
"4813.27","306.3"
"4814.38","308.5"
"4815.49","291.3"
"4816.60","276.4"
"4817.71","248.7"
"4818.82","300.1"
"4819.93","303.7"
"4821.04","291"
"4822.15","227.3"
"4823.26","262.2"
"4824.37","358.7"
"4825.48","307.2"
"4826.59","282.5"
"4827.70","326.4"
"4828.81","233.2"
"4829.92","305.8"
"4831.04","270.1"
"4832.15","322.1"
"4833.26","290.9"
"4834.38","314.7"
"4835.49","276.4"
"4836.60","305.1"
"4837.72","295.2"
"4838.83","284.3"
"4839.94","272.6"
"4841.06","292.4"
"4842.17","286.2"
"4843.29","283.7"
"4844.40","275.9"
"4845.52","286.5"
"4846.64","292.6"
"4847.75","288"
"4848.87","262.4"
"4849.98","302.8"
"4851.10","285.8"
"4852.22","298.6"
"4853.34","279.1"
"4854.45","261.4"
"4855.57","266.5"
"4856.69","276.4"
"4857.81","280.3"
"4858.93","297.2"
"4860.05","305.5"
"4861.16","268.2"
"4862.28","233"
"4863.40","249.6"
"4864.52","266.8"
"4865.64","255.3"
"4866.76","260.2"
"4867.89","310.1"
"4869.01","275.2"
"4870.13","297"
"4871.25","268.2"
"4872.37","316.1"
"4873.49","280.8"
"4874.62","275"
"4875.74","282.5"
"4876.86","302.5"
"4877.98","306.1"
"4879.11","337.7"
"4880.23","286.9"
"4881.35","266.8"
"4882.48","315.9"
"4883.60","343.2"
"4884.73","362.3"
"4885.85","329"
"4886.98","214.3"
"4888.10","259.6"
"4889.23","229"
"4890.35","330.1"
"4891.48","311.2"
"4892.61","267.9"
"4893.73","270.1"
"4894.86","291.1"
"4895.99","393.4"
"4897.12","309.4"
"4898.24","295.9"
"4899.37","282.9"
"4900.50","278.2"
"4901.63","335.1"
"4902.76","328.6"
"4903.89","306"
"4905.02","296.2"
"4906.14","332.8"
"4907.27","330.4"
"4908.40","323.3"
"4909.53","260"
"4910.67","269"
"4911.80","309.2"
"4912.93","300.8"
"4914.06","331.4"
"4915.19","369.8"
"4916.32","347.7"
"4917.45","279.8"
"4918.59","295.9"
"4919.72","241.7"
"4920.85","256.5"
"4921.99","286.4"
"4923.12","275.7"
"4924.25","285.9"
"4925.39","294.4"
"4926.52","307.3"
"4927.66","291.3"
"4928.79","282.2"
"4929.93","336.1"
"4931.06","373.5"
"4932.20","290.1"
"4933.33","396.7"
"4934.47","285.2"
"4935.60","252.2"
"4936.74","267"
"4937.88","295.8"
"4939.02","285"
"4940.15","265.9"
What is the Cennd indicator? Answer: -0.21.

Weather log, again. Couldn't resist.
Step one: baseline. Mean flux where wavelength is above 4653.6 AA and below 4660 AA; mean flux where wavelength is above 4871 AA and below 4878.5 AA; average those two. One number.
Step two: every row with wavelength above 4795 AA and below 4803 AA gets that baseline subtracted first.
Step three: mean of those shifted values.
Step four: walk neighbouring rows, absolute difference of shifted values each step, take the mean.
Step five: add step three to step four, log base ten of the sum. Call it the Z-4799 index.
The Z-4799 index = 1.4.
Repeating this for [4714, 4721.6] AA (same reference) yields 1.2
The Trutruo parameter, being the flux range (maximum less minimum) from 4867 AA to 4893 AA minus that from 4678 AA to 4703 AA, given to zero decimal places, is 53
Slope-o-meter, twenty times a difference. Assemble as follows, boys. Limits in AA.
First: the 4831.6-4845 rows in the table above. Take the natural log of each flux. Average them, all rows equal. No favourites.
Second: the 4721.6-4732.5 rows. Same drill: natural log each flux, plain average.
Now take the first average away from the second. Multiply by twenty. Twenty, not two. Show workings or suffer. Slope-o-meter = -0.1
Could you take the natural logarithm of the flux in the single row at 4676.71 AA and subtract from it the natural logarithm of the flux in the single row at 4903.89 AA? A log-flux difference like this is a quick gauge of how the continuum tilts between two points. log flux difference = -0.16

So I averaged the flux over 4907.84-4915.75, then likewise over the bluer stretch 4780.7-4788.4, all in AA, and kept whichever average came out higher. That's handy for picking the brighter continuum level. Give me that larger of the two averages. 309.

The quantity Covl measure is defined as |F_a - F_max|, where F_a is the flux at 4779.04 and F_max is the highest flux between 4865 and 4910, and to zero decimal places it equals 131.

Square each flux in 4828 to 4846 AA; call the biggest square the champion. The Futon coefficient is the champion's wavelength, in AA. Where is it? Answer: 4832.15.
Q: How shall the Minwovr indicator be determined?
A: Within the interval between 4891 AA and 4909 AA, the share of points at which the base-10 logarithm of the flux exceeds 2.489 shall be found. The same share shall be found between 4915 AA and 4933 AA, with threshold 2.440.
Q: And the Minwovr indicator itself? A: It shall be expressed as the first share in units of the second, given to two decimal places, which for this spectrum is 0.57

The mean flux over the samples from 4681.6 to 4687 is 275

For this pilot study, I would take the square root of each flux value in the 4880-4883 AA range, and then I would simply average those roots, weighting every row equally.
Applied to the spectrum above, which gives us 17.0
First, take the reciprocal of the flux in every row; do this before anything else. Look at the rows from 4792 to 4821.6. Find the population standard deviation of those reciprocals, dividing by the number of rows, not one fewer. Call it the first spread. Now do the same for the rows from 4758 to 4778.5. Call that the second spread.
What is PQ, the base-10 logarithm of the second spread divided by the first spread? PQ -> -0.07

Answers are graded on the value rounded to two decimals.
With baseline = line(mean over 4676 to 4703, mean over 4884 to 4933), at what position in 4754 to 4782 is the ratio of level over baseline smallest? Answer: 4760.37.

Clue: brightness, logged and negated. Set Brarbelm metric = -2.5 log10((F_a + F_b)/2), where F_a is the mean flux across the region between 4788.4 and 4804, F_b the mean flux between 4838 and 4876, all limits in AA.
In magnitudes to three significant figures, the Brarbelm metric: -6.15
